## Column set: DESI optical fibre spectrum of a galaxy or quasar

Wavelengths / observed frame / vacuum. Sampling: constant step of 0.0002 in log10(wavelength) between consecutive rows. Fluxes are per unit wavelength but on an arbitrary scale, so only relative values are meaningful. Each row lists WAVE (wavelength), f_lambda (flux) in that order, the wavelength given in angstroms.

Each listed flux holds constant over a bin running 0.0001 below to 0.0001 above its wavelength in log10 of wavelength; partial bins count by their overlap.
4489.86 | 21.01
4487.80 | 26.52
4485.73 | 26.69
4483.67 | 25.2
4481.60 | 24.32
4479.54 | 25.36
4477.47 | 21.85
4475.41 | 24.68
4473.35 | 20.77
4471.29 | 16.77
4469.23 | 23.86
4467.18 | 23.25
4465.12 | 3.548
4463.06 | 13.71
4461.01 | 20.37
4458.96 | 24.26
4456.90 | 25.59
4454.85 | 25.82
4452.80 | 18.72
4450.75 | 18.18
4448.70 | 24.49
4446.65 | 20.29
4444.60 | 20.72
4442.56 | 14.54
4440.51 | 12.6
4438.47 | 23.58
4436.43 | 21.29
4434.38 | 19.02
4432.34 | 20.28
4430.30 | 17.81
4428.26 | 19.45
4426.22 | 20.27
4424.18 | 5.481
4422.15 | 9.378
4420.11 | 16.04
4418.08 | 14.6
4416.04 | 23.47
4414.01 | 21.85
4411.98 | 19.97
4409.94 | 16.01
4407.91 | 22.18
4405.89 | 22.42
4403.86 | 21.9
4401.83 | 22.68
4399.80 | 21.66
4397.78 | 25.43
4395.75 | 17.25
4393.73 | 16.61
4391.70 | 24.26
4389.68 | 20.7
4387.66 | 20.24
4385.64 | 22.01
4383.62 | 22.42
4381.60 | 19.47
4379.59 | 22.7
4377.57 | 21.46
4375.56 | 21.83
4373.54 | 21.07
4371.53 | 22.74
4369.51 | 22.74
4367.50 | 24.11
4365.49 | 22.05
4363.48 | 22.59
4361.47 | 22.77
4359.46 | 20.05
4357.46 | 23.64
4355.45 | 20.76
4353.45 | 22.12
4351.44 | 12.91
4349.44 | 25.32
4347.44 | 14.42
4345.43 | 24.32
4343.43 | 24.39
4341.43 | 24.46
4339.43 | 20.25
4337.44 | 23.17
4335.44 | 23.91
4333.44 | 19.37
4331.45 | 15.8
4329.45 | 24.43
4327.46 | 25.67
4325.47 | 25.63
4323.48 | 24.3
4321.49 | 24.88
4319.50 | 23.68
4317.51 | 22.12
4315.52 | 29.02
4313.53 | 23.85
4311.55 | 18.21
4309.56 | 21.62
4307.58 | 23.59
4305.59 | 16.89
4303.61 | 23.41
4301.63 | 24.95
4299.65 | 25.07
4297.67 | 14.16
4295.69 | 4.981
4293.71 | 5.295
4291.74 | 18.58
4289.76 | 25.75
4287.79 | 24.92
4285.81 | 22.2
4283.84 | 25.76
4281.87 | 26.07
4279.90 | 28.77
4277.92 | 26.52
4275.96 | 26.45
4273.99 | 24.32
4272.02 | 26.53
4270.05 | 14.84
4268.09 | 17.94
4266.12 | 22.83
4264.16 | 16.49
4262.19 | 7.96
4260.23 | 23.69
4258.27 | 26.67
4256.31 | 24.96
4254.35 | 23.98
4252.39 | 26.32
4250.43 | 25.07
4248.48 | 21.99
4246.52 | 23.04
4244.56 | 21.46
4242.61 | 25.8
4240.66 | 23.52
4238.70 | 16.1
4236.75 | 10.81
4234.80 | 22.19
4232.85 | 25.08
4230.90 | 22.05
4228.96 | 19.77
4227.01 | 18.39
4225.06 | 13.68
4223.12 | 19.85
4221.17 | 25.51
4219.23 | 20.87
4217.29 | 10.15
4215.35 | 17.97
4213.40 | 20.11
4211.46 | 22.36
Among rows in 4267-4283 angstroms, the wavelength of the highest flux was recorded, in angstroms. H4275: 4279.90 angstroms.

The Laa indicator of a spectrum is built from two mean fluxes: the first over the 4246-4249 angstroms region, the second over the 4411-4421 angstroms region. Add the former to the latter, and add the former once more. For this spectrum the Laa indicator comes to 64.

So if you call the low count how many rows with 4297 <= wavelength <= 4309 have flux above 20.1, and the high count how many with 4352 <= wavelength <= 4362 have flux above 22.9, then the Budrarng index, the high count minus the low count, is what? -3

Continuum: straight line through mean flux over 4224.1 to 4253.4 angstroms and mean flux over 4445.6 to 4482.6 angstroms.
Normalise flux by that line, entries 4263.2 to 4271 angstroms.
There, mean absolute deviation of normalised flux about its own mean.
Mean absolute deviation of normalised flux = 0.11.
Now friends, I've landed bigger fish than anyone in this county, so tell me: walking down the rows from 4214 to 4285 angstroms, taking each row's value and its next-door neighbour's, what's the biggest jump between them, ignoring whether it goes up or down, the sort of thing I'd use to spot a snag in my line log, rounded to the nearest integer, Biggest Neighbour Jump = 16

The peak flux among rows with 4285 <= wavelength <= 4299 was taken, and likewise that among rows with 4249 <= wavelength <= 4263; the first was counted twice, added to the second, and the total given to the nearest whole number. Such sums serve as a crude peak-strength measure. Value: 78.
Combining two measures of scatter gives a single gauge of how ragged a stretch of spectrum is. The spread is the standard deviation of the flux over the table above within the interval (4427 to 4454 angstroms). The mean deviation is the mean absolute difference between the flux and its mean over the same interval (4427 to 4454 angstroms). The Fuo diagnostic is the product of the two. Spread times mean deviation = 7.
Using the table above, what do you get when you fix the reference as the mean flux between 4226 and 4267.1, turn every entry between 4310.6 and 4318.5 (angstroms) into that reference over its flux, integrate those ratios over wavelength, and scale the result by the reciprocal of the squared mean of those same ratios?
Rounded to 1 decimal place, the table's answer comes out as 8.4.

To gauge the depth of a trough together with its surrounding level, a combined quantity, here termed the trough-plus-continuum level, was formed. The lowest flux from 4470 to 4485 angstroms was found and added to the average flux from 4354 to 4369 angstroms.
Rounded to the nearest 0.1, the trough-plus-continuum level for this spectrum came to 39.1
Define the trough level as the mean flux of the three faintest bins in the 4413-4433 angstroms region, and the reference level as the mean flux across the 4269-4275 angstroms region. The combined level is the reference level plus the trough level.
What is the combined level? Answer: 31.7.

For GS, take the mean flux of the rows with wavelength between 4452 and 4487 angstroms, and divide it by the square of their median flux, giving 0.038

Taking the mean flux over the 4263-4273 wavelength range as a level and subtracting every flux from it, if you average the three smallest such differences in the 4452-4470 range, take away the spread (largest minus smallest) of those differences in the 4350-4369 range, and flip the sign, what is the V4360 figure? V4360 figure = 17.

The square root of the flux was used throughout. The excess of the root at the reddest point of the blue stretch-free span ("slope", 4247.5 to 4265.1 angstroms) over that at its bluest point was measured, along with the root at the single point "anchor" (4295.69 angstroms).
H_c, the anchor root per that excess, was -3.6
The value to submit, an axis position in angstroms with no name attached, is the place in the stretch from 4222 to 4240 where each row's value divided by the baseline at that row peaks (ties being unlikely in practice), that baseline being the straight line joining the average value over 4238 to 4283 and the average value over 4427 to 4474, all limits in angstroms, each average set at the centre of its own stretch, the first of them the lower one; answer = 4232.85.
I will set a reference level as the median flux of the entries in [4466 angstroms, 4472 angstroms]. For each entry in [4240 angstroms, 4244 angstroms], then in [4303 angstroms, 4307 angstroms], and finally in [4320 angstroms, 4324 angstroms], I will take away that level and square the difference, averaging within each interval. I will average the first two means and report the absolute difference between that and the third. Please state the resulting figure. 10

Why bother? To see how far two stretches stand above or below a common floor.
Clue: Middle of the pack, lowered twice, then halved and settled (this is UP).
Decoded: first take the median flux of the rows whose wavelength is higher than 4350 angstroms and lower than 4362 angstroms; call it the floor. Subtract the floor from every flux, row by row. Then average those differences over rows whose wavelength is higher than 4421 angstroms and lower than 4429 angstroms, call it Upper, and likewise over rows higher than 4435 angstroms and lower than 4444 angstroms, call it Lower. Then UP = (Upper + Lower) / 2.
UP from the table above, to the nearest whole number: -6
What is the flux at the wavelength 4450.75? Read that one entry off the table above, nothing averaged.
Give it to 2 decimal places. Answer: 18.18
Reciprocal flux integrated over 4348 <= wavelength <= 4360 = 0.61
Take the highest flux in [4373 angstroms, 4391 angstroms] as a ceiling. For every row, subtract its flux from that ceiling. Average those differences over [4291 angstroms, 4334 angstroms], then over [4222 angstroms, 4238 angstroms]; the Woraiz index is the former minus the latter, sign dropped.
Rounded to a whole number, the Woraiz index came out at 2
